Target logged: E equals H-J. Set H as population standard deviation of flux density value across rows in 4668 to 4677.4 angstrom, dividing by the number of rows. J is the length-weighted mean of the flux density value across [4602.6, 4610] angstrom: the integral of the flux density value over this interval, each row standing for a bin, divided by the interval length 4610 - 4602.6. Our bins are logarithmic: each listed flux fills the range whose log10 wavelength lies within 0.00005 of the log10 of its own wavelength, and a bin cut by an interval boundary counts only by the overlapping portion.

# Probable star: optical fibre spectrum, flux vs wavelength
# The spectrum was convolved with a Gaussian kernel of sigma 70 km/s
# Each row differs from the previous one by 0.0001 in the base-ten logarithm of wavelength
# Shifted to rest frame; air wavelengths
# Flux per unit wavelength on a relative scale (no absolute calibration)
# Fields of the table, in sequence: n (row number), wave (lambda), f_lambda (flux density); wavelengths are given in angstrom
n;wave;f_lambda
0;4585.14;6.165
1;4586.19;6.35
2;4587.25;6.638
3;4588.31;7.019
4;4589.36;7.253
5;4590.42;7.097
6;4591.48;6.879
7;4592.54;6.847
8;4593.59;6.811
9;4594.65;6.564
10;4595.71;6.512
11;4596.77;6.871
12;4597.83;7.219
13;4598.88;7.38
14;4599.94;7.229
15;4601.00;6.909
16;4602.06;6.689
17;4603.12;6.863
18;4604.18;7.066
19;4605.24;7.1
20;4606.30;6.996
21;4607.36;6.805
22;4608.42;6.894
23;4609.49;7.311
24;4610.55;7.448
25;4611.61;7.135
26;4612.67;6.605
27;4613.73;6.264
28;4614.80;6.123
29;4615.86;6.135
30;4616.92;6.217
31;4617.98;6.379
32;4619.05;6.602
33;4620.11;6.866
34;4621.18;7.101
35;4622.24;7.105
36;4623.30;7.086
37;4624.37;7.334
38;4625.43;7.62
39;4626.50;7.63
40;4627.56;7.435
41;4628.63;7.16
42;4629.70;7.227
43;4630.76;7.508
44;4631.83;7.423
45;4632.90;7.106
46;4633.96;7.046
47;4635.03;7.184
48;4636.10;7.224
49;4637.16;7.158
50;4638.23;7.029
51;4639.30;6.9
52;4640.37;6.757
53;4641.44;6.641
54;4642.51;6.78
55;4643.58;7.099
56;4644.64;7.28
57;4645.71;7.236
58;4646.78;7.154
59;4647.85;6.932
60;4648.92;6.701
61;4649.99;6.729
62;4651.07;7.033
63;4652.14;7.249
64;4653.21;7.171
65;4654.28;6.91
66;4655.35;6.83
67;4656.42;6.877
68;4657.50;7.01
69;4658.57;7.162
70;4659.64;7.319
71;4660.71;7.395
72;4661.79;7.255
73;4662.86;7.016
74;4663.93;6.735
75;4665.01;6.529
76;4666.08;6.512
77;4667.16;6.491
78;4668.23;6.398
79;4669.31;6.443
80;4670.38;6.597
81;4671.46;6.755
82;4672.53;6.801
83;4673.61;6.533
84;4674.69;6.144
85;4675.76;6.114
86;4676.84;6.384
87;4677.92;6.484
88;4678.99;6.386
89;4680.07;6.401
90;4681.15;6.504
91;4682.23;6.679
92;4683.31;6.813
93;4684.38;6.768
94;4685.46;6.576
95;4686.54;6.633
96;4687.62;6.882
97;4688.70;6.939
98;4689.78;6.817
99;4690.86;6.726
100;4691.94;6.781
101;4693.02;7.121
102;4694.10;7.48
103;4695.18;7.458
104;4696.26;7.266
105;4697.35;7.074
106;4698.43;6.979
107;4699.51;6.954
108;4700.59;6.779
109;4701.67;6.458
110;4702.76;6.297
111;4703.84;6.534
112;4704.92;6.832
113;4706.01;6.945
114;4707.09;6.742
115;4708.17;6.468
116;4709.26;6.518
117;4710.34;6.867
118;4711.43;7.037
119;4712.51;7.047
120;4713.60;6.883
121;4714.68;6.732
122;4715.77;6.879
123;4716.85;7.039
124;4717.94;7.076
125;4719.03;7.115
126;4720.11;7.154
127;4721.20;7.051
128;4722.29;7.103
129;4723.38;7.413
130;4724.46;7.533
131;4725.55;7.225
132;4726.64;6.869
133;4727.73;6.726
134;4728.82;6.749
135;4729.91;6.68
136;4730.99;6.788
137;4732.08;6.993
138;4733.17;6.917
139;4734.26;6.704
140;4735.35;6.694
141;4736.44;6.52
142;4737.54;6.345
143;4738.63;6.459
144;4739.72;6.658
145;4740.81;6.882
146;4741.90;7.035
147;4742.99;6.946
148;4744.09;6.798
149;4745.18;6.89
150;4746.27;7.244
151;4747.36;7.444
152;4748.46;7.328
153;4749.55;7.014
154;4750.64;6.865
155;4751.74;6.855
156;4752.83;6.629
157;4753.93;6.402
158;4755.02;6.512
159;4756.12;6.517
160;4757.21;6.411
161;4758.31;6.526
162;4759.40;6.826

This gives -6.77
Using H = 0.23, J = 6.999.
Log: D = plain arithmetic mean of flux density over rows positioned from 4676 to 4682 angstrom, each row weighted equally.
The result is 6.43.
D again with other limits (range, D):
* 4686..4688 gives 6.76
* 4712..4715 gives 6.89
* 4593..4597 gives 6.69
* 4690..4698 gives 7.13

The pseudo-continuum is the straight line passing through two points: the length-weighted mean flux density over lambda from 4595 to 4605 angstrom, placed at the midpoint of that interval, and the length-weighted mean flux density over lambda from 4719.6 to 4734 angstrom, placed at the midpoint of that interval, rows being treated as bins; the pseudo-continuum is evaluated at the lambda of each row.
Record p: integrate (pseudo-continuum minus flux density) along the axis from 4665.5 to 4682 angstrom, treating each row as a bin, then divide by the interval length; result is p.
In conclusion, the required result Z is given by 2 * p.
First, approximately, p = 0.52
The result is 1.05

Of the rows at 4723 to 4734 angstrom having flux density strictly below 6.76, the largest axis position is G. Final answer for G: 4729.91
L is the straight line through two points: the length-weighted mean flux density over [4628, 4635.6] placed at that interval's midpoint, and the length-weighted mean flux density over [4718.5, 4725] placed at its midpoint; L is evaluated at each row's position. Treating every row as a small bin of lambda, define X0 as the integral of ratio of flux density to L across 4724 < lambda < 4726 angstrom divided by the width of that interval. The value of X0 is 1.02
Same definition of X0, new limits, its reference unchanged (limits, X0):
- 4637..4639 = 0.97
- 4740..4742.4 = 0.96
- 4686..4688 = 0.93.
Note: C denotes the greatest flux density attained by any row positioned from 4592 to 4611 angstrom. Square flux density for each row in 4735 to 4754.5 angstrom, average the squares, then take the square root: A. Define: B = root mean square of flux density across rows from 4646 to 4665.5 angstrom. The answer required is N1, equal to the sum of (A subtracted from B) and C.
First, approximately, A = 6.84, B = 7.00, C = 7.448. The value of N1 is 7.61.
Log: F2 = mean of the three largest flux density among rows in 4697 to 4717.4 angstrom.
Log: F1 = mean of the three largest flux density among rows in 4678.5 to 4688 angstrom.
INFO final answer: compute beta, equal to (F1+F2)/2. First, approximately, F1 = 6.82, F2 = 7.05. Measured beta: 6.94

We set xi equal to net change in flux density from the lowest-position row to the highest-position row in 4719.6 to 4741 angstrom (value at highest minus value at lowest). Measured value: -0.3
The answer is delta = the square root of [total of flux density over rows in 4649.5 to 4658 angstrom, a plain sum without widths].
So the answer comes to 7.47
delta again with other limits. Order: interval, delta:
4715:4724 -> 7.54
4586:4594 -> 7.41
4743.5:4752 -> 7.51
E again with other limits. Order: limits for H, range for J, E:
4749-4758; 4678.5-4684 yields -6.35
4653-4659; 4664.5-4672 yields -6.40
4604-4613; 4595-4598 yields -6.56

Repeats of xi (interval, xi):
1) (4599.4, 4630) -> 0.0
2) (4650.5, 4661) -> 0.4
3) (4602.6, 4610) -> 0.4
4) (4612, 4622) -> 0.5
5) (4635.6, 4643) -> -0.4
